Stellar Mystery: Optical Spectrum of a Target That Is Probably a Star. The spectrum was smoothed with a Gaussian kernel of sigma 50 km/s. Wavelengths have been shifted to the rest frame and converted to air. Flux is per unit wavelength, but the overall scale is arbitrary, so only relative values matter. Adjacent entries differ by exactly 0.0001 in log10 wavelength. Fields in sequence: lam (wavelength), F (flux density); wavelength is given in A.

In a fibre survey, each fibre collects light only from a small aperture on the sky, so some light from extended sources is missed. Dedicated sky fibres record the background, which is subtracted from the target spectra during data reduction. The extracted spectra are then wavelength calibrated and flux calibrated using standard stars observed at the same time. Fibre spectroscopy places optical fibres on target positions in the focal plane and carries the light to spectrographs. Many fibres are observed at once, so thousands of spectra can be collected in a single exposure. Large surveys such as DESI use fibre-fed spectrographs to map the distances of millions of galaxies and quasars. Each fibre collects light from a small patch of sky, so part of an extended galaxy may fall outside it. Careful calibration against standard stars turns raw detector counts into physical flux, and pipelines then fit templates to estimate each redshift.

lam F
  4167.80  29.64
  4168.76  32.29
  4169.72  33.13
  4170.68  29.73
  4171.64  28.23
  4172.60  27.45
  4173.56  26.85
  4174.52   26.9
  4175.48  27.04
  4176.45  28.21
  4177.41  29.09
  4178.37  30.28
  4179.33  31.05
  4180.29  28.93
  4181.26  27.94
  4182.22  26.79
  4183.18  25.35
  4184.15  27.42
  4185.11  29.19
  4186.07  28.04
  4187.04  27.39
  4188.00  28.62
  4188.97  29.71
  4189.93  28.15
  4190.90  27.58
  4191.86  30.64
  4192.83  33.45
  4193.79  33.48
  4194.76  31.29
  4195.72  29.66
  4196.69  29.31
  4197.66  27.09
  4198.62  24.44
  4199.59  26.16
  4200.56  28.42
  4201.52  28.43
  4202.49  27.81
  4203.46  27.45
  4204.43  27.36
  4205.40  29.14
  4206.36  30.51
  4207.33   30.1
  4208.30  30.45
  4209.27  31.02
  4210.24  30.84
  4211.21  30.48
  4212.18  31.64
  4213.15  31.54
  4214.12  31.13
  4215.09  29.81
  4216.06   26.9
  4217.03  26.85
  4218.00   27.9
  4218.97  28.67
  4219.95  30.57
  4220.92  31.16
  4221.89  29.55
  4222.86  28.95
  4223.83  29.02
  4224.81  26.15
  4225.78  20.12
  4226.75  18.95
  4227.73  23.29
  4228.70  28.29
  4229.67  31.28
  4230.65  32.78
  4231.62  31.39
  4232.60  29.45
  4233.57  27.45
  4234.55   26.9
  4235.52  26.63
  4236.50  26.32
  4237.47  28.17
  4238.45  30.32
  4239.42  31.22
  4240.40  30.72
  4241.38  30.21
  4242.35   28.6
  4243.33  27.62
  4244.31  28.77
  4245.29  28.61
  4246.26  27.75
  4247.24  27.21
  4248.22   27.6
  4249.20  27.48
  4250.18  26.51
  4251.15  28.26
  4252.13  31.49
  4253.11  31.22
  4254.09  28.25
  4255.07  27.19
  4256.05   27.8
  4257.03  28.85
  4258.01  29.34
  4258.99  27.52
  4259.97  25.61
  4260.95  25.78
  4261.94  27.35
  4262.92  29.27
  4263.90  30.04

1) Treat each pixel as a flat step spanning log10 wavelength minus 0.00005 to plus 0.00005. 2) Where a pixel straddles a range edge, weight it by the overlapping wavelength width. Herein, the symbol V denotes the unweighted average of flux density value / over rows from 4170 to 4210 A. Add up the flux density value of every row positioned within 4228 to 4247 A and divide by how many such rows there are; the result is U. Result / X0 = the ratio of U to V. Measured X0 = 1.01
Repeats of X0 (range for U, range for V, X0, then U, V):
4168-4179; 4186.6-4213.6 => 0.99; 29.0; 29.4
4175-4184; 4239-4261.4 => 1.00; 28.3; 28.4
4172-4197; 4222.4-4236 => 1.06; 28.8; 27.2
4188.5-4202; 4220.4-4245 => 1.04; 29.1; 28.1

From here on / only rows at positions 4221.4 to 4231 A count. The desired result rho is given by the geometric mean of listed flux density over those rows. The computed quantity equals 26.4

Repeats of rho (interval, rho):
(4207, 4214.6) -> 30.9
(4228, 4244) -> 29.1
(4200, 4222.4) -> 29.4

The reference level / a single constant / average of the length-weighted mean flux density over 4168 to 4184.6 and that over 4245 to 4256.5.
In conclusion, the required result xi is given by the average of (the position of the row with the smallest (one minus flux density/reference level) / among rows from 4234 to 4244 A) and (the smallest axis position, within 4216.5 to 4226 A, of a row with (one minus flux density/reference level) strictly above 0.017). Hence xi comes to 4228.2 A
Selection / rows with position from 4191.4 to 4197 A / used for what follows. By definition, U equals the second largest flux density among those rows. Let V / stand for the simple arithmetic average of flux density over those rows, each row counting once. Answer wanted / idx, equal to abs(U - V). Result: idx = 2.1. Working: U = 33.45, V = 31.3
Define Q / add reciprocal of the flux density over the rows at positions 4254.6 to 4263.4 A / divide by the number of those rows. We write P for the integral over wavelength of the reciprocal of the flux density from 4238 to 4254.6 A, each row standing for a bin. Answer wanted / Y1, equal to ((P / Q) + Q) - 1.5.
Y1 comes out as 14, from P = 0.58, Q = 0.0363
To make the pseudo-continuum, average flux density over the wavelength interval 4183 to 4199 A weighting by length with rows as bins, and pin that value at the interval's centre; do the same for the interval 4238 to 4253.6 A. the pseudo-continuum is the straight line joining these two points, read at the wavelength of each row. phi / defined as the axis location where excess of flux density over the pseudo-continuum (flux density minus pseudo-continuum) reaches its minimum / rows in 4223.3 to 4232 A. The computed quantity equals 4226.75 A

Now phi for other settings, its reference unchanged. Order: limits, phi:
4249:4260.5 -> 4259.97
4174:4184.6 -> 4183.18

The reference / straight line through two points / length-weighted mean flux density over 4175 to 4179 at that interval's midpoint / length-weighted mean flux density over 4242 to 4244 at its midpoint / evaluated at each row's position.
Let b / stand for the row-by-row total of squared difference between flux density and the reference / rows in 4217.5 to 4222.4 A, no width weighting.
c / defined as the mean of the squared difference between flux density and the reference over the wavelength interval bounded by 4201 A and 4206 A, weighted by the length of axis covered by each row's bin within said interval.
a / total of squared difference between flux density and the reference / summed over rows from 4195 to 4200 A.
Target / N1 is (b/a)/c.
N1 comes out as 0.8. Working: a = 25.9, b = 15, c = 1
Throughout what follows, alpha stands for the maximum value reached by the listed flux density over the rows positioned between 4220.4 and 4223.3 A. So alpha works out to 31.16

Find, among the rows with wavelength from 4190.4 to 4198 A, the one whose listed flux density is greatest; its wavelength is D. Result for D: 4193.79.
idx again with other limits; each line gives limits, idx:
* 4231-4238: 1.4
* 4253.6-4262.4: 1.3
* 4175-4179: 0.4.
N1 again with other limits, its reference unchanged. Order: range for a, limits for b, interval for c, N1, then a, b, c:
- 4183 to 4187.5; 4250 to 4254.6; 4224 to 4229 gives 0.0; 14.7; 26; 35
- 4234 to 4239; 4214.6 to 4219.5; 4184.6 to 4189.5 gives 0.8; 12.0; 7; 1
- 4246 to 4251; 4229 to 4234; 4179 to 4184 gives 3.4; 3.3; 43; 4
